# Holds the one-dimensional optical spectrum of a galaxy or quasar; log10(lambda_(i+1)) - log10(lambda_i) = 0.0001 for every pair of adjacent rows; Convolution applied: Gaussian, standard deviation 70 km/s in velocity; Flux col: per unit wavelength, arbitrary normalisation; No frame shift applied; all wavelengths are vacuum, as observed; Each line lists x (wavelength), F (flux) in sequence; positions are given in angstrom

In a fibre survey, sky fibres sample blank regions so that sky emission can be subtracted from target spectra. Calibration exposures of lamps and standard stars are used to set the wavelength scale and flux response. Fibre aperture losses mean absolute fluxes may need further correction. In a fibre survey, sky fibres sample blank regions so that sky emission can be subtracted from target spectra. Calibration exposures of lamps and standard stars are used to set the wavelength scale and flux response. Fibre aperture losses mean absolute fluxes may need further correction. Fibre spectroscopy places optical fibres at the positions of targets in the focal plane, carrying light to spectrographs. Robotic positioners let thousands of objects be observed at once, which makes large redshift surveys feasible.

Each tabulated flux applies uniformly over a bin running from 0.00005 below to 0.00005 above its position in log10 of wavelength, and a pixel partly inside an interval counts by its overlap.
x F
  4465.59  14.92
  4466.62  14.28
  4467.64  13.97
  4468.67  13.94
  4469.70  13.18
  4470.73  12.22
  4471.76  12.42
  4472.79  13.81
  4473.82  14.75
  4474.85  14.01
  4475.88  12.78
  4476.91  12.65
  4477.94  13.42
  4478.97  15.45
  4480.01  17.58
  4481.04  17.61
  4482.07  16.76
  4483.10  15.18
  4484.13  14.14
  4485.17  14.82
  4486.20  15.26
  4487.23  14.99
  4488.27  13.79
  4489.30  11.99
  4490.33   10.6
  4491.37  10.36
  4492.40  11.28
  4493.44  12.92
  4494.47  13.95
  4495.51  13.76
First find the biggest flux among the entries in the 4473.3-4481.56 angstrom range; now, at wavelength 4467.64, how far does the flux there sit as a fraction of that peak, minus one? -0.21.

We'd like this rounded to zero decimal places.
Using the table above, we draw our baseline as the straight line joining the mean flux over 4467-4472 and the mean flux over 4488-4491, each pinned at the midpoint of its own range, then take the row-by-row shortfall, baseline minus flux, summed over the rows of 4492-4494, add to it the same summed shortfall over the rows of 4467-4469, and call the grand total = -2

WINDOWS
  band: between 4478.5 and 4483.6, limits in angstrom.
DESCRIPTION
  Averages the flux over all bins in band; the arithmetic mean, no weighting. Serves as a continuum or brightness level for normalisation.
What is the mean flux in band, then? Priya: 16.5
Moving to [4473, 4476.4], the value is 13.8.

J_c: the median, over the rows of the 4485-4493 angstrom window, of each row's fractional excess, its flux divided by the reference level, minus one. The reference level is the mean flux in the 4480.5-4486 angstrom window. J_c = -0.179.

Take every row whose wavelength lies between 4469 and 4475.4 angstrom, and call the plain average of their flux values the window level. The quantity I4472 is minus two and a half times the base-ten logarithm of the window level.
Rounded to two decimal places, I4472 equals -2.82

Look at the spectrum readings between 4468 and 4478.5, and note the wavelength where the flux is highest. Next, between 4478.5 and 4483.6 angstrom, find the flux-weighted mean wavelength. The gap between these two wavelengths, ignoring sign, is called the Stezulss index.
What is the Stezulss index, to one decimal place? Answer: 7.2 angstrom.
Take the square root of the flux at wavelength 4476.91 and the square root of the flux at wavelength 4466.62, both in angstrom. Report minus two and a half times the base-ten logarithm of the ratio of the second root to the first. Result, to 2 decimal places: -0.07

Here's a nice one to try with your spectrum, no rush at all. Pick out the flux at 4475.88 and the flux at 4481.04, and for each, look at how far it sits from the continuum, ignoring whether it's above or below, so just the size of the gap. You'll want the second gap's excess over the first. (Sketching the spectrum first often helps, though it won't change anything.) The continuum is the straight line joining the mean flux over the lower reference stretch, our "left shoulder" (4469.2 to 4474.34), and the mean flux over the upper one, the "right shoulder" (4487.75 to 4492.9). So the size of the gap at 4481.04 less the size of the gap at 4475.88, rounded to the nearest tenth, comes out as 5.0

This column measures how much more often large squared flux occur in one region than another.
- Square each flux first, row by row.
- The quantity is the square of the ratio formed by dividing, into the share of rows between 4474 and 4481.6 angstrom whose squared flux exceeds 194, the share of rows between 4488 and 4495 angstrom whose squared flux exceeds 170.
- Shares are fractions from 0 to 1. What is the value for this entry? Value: 4.0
